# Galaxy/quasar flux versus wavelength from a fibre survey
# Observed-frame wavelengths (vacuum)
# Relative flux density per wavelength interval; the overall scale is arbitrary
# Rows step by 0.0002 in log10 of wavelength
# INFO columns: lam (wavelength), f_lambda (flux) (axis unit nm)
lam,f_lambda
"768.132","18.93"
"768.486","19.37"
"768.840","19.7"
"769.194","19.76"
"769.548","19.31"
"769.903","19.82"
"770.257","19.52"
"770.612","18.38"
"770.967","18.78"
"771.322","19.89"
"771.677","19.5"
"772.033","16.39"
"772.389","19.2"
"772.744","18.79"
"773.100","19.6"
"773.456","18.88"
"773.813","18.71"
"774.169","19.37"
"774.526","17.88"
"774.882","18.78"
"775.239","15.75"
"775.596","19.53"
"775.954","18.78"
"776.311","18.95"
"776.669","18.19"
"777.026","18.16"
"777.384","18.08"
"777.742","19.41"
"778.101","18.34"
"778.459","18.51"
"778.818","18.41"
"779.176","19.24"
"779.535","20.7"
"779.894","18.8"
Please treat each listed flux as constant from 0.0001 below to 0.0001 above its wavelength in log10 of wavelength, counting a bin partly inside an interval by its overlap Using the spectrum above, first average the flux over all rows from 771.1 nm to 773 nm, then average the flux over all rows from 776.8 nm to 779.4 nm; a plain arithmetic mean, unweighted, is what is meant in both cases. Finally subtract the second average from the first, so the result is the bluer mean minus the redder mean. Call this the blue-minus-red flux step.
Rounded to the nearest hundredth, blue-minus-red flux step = 0.16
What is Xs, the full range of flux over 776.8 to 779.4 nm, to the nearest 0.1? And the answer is 1.3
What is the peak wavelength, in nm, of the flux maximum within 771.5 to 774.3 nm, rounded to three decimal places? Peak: 773.100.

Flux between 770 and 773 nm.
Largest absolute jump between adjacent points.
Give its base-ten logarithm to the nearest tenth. 0.5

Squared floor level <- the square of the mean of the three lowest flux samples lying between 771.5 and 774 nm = 323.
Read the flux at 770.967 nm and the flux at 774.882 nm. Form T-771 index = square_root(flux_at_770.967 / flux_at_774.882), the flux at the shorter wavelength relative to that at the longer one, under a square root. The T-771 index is 1.00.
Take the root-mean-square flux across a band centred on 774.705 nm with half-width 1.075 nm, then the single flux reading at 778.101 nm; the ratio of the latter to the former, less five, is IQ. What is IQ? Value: -4.00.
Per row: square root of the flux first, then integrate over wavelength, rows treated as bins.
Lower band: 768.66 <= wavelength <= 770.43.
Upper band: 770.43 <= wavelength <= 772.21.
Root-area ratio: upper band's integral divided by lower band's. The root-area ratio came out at 0.98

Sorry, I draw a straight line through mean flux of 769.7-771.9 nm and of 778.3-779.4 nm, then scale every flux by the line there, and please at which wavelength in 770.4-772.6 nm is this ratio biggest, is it 771.322 nm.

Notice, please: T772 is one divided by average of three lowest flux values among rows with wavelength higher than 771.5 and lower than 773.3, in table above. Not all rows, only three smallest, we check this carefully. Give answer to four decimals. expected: 0.0552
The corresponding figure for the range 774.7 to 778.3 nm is 0.0577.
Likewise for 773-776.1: 0.0573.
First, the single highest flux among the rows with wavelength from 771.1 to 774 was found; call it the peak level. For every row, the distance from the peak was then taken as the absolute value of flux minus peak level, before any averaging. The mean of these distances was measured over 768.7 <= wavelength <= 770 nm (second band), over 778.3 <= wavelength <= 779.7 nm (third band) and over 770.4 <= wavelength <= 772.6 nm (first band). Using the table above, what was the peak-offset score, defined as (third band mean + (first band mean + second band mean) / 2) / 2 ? 0.90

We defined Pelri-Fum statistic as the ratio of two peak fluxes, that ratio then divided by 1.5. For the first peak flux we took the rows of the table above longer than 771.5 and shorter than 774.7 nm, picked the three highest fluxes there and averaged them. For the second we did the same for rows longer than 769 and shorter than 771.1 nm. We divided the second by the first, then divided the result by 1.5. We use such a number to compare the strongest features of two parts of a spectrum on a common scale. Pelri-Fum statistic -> 0.674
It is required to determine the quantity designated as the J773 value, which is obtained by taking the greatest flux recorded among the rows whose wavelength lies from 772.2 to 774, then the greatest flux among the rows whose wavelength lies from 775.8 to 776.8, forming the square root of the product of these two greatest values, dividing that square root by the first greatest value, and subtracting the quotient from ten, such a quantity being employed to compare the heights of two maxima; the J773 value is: 9.02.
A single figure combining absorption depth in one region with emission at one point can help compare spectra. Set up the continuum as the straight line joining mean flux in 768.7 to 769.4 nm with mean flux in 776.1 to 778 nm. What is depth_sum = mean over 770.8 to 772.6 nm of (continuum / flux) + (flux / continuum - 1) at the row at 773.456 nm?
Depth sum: 1.03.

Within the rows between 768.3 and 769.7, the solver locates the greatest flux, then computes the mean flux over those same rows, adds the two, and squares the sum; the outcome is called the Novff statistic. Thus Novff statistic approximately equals 1544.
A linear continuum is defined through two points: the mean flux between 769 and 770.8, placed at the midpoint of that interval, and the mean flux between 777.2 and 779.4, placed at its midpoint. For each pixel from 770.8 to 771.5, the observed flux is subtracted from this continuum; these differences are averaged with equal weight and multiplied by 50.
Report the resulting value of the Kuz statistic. -4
